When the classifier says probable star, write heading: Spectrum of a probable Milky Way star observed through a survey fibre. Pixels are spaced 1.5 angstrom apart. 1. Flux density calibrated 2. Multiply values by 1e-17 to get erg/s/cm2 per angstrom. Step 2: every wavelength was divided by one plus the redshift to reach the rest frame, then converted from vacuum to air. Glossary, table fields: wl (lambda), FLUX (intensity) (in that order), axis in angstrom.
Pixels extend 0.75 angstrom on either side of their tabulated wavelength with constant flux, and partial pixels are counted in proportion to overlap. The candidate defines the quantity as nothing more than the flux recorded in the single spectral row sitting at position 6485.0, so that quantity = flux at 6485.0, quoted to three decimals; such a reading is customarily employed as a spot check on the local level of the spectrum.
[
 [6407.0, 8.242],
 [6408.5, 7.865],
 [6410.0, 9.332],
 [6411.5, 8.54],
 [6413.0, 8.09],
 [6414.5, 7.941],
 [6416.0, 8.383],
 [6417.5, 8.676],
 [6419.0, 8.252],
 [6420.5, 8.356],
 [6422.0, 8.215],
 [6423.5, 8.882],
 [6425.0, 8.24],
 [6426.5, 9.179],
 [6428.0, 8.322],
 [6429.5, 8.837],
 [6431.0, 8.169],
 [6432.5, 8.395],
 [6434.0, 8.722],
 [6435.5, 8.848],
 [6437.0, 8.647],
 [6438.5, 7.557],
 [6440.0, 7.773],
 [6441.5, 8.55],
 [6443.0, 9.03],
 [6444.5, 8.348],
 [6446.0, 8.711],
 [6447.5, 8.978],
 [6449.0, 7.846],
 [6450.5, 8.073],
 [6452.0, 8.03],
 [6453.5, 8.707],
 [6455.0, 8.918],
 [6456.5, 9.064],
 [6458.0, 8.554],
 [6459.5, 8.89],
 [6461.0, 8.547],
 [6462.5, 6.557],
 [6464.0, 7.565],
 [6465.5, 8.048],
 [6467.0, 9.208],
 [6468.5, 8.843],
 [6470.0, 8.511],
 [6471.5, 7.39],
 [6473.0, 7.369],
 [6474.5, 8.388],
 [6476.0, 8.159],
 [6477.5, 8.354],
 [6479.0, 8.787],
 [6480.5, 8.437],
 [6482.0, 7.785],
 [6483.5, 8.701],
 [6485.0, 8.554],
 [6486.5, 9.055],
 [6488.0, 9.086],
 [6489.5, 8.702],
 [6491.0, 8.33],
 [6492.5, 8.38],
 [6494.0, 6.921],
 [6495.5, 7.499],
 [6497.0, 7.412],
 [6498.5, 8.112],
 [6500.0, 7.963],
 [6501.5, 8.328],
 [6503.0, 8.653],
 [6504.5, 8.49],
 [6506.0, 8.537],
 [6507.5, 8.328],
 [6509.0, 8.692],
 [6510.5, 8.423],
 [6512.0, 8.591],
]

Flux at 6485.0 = 8.554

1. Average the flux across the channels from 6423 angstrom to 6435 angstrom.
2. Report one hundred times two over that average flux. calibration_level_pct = 23.3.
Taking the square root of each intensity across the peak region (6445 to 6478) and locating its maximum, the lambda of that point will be 6467.0 angstrom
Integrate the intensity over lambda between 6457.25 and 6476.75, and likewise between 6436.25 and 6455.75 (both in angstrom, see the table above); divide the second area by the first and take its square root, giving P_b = 1.01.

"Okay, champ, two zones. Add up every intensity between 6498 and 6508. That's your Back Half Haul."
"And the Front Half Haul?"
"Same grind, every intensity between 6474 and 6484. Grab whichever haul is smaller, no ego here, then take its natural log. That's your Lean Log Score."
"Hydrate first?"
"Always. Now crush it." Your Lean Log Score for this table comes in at 4.07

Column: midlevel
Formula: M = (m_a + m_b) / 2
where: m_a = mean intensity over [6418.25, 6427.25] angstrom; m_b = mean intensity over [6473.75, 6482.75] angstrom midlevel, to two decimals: 8.42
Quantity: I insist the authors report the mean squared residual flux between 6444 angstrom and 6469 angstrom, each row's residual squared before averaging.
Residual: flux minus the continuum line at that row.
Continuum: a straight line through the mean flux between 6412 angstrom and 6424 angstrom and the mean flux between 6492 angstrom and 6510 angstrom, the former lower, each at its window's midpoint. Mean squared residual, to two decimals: 0.45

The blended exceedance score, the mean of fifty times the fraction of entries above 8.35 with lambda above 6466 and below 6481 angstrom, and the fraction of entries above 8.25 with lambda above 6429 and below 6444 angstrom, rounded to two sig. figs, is 18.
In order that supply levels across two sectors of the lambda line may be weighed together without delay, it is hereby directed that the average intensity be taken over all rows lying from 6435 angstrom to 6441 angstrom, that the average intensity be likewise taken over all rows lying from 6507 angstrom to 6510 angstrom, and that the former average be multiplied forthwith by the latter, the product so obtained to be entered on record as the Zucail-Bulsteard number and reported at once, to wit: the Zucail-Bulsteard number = 69.8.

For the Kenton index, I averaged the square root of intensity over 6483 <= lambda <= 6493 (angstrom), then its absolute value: 2.95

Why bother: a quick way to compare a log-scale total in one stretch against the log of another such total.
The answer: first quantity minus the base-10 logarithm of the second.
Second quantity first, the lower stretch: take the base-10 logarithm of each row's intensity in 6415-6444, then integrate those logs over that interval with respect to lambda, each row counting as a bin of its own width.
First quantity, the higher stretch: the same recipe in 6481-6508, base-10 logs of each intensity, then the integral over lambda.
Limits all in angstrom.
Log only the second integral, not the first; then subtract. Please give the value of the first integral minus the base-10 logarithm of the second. 23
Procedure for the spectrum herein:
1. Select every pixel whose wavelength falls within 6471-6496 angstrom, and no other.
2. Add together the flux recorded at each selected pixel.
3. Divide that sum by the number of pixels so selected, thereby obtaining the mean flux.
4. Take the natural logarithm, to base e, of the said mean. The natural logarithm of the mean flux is 2.11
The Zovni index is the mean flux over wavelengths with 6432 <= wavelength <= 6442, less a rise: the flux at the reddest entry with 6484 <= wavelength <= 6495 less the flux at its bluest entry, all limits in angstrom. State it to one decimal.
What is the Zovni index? 10.0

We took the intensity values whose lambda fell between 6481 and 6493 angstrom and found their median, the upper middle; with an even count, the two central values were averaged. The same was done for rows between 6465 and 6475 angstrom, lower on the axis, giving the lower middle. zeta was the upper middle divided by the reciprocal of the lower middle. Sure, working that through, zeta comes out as 72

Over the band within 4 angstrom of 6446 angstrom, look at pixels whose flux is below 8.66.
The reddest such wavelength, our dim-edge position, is 6449.0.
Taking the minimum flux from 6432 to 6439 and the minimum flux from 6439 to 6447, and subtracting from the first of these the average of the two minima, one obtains -0.11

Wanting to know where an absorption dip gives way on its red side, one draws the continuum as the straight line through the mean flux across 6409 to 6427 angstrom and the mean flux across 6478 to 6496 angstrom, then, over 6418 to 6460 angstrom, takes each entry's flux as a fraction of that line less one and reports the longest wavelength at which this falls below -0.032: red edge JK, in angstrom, 6452.0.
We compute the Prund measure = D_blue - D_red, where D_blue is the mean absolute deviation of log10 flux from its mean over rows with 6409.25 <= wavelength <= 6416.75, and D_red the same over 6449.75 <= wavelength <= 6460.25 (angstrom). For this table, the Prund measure 0.0025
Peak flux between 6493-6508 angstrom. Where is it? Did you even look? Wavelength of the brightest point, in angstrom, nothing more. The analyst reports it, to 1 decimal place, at 6503.0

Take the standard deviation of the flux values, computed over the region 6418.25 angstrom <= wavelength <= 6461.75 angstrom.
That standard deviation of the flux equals 0.41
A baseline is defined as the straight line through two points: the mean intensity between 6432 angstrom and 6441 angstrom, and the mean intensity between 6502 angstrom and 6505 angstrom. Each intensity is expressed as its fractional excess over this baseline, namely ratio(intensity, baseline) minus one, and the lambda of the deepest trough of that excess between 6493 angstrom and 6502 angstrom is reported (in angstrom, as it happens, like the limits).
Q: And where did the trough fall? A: 6494.0 angstrom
